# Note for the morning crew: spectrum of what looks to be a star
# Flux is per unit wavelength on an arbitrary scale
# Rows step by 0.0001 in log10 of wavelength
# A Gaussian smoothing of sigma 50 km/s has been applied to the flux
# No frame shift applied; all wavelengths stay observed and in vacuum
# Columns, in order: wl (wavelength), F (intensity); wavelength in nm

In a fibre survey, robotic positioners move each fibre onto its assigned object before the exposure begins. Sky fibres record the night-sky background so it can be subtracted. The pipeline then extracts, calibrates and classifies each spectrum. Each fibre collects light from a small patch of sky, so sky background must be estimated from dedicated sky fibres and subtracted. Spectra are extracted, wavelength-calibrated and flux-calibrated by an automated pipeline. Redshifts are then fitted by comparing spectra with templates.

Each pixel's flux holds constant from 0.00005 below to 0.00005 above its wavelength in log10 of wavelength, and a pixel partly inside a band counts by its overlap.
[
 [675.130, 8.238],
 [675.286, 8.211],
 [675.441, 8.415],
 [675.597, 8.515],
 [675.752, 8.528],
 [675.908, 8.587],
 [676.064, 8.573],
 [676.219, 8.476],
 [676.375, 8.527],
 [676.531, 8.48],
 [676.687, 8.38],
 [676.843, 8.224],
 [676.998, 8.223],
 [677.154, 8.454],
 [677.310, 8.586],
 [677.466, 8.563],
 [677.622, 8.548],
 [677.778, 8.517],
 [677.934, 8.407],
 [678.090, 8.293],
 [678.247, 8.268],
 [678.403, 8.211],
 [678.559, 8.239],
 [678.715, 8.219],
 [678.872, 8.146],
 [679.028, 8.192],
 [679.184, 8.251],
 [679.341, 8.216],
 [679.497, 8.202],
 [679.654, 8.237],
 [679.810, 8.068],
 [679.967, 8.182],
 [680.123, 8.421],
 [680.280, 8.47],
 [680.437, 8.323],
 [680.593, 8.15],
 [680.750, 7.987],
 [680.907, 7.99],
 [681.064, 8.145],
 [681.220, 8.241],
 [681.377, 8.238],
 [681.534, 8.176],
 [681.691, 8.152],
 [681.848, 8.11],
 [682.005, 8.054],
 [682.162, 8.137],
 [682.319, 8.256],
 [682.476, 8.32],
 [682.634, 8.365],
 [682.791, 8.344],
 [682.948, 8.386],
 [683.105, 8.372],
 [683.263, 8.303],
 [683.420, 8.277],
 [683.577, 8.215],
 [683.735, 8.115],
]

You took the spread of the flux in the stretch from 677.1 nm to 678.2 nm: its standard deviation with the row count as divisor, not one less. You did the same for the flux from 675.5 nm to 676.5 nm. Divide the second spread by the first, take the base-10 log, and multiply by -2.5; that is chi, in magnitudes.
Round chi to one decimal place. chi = 1.0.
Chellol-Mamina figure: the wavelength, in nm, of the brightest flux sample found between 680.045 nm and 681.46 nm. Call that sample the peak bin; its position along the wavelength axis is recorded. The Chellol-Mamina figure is 680.280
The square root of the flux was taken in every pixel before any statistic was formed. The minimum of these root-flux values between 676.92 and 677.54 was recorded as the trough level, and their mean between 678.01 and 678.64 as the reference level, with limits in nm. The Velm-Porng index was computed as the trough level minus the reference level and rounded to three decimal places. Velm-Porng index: -0.005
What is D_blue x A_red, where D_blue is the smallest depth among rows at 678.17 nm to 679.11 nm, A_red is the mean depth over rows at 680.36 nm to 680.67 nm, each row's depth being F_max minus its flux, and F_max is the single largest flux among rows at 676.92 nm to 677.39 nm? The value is 0.11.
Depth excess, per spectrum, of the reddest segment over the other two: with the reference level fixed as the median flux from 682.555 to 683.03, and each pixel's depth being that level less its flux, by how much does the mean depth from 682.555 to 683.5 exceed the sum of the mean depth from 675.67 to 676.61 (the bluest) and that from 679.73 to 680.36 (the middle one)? 0.11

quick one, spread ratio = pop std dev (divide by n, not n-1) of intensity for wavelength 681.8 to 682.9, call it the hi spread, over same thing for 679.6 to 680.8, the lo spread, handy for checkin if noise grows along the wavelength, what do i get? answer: 0.7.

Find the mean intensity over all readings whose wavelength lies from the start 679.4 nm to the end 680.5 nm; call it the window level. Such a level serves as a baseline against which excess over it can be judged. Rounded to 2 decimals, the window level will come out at 8.27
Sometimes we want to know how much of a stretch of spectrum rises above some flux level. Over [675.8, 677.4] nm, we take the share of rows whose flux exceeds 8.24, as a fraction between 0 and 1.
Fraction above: 0.8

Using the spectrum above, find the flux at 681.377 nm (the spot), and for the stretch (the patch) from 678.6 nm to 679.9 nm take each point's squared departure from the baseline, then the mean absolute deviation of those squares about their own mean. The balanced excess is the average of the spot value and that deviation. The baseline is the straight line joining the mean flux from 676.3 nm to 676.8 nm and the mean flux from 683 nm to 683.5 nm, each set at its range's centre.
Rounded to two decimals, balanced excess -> 4.13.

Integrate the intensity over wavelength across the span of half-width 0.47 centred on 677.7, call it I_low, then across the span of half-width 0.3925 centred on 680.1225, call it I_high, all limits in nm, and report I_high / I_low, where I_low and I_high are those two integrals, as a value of 0.82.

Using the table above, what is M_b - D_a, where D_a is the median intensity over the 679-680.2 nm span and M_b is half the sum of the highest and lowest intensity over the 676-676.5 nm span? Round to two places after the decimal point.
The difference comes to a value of 0.32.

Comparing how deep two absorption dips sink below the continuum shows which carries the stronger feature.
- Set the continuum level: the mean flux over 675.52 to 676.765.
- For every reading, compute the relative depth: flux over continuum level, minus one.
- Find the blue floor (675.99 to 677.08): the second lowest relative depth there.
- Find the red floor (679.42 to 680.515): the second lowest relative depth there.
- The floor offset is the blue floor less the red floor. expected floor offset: 0.00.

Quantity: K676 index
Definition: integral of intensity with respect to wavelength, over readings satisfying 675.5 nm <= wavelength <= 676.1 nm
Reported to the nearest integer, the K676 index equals 5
